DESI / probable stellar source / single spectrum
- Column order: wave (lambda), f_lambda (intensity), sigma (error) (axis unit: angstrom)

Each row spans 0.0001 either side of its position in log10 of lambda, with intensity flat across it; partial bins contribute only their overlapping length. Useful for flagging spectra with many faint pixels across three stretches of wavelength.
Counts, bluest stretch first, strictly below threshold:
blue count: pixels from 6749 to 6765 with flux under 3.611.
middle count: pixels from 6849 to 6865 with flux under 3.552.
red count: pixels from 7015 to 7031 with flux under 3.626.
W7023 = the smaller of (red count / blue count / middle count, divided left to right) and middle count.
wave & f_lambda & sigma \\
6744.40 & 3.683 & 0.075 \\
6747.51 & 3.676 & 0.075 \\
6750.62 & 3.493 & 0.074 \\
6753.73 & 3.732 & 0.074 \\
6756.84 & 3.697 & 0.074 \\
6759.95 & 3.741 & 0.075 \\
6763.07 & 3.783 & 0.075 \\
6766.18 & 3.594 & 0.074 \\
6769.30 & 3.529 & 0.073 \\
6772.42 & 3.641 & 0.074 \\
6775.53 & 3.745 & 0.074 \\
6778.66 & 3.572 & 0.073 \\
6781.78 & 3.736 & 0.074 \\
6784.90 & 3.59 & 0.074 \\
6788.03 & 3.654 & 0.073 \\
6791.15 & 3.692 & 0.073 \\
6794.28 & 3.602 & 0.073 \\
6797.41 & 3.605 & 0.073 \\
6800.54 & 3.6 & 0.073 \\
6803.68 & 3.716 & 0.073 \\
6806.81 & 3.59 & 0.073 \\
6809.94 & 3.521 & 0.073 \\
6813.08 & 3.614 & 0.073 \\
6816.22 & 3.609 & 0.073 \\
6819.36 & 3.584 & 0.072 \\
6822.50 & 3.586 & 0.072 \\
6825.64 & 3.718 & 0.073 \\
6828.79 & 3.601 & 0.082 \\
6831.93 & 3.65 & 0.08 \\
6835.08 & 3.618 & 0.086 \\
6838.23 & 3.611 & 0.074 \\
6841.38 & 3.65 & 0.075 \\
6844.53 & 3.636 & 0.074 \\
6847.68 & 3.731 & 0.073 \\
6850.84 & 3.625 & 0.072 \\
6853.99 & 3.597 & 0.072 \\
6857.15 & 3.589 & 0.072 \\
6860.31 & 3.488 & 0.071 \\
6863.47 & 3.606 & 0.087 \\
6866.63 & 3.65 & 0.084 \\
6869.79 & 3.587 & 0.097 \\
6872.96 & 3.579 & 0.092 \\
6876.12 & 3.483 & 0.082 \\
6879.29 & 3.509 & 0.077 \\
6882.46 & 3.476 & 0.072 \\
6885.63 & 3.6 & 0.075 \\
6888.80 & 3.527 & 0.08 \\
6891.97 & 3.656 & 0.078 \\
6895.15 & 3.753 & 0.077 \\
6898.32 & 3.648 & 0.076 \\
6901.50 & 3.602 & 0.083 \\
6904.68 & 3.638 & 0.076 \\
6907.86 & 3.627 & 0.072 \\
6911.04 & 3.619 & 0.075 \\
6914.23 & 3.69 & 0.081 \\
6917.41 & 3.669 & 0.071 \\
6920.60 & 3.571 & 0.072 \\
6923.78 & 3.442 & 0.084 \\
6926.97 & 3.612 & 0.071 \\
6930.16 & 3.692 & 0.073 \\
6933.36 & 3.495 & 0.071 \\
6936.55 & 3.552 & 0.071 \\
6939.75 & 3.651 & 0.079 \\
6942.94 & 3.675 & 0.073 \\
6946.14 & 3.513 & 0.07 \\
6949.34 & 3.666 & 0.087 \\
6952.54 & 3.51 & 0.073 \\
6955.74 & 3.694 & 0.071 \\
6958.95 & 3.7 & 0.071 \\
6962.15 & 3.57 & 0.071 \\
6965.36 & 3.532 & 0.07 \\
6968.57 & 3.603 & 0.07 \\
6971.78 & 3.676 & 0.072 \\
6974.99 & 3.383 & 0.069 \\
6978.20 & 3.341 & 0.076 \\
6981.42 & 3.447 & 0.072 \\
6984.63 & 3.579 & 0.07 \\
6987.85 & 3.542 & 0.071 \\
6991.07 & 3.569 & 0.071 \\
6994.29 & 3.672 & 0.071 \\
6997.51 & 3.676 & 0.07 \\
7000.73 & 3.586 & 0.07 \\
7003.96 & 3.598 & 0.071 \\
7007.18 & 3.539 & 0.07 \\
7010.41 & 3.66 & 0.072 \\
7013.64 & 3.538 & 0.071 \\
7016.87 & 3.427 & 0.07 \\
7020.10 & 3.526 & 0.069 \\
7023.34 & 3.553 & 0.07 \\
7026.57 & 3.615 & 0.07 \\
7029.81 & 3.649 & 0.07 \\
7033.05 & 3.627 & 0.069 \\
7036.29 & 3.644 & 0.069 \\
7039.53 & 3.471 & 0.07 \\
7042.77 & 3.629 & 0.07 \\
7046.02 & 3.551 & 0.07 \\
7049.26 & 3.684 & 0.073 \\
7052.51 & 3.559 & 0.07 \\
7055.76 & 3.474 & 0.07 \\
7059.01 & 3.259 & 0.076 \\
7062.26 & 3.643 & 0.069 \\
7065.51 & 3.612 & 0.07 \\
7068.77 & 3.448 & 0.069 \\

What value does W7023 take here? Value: 1.0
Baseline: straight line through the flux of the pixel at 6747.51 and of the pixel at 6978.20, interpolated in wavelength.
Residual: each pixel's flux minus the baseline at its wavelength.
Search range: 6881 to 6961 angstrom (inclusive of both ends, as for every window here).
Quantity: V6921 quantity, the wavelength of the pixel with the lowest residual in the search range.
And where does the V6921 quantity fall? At 6882.46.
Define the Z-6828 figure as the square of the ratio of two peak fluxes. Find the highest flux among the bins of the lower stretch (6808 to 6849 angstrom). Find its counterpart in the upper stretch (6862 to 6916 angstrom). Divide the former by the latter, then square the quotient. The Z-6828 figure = 0.99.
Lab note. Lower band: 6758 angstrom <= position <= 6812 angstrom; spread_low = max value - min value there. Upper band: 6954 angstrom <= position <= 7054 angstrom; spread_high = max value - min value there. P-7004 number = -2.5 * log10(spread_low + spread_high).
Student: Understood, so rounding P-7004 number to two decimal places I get 0.52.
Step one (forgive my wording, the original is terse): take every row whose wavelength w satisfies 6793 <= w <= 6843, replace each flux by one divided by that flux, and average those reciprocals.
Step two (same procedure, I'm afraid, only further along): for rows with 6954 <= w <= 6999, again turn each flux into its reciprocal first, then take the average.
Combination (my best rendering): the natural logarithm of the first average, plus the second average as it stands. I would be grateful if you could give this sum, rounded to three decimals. -1.005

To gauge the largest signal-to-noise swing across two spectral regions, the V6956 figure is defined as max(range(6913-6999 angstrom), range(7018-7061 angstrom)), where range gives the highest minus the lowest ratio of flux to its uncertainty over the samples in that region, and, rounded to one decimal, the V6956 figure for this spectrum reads 11.5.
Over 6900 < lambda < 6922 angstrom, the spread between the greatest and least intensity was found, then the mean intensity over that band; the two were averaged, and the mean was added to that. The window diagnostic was 5.51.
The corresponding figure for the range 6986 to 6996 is 5.46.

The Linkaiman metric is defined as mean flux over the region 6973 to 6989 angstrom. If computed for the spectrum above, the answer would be 3.46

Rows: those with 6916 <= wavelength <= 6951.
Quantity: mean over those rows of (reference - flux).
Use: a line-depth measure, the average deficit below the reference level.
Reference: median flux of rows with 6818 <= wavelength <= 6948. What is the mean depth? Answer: 0.017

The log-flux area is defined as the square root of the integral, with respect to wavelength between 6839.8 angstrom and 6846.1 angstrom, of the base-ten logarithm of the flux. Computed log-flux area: 1.88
